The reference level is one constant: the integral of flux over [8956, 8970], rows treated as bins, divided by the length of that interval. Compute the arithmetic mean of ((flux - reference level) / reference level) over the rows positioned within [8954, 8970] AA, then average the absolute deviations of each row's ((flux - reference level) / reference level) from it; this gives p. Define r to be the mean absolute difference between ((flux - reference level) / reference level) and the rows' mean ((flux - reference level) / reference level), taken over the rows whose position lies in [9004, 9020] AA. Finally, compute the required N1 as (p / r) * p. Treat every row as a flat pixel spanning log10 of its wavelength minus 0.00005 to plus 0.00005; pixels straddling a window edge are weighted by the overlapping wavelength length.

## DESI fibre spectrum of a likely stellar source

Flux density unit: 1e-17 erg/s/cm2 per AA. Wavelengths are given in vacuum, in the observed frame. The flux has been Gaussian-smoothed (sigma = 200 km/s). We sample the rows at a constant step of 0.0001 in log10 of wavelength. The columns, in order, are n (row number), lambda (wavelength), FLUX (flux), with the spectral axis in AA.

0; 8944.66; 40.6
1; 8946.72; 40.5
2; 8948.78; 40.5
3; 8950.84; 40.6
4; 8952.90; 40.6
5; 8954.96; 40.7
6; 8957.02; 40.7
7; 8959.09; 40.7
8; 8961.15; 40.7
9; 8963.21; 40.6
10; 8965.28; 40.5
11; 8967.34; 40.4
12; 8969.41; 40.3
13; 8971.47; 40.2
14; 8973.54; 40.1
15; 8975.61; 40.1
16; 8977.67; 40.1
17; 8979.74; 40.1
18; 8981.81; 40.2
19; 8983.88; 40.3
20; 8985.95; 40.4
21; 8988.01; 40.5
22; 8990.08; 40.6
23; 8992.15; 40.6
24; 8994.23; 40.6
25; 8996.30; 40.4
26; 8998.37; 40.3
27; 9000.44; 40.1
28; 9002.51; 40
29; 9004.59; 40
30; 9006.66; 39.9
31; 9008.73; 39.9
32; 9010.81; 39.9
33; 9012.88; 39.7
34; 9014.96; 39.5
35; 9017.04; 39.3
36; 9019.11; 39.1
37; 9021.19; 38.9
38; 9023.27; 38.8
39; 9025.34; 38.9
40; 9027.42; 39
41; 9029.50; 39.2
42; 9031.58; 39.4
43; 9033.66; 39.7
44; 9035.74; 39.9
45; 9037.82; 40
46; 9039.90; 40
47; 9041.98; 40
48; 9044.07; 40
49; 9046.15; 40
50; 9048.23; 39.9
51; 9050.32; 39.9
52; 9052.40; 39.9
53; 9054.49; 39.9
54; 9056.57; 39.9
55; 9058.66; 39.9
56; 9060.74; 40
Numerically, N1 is 0.002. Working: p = 0.003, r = 0.007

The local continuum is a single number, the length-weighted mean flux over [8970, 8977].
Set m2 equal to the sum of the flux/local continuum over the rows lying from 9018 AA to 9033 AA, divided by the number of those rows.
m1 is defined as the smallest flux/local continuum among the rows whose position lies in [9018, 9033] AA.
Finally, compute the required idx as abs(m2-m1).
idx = 0.006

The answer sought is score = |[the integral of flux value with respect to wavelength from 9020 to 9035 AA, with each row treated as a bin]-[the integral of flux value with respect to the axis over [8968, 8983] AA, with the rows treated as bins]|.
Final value 15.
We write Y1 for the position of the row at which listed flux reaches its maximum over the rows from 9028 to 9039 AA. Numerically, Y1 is 9037.82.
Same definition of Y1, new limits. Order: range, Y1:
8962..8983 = 8963.21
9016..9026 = 9017.04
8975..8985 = 8983.88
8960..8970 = 8961.15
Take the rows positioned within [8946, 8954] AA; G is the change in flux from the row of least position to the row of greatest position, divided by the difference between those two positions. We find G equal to 0.02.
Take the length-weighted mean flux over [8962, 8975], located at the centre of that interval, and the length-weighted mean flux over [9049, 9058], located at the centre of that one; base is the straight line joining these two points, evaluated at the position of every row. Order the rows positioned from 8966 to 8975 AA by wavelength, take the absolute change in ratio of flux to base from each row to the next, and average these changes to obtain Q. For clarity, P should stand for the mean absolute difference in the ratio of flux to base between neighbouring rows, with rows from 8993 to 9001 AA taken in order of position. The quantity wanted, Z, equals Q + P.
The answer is 0.0061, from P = 0.0039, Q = 0.0022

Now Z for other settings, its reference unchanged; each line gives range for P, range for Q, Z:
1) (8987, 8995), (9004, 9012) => 0.0020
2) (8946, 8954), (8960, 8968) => 0.0033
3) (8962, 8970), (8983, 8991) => 0.0050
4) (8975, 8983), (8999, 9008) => 0.0027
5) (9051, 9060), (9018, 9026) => 0.0035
